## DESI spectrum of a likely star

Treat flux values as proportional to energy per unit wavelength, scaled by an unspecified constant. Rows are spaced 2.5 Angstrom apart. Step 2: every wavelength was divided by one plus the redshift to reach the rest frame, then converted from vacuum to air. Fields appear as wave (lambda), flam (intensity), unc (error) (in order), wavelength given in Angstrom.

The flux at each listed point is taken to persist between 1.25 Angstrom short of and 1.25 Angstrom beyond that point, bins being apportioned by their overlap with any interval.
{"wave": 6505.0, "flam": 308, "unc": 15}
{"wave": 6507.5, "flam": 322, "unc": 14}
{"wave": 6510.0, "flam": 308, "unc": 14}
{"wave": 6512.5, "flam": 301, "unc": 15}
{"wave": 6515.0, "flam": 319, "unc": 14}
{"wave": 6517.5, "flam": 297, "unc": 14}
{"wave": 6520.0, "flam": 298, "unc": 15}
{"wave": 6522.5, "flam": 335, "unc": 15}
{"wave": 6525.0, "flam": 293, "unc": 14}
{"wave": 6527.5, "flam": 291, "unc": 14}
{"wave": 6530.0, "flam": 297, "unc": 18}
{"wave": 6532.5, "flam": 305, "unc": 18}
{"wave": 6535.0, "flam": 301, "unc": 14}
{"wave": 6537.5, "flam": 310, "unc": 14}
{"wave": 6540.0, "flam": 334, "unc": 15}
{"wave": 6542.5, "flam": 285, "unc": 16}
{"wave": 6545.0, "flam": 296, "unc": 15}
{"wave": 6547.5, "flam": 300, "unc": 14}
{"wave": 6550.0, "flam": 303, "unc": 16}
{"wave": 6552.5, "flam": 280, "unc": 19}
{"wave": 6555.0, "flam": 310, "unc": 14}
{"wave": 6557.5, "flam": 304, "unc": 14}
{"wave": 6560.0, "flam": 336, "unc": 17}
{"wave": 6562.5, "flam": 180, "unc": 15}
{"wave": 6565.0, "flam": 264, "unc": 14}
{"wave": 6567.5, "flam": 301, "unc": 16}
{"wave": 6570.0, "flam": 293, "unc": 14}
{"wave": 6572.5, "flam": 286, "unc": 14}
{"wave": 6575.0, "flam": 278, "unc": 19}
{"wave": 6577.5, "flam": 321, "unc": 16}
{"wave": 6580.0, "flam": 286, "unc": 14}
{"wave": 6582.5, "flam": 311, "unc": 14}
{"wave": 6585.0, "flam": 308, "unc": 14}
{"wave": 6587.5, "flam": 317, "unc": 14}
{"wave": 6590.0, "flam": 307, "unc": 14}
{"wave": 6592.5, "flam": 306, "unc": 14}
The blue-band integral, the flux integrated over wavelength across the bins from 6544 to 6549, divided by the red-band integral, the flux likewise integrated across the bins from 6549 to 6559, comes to 0.50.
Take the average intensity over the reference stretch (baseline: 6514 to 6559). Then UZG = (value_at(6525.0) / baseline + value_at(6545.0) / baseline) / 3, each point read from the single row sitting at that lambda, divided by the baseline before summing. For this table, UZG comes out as 0.65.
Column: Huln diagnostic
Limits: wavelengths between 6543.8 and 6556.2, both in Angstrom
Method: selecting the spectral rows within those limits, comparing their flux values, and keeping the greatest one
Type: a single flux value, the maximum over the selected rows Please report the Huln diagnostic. 310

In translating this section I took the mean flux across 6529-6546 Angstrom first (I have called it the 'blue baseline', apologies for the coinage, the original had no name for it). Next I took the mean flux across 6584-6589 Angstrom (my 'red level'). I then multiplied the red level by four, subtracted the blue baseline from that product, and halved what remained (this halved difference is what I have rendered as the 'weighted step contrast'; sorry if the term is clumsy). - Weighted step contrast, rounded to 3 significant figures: 473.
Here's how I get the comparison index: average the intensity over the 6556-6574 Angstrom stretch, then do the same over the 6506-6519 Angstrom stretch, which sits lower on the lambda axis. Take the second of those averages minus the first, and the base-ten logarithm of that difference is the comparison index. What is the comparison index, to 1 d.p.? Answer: 1.5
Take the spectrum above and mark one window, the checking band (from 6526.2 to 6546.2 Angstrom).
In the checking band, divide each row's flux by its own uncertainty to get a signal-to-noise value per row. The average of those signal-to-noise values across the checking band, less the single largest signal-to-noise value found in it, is -2.6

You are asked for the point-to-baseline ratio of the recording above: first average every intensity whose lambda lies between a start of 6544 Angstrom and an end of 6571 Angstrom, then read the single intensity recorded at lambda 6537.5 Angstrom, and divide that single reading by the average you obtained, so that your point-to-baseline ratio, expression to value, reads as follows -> 1.077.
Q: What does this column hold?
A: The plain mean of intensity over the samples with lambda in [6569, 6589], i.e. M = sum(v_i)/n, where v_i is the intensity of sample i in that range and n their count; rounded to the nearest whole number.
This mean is 300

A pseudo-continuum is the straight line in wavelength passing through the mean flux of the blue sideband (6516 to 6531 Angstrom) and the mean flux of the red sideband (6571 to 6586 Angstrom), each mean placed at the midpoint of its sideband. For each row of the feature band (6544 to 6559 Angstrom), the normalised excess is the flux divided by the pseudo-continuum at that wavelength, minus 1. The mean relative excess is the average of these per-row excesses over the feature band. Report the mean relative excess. 0.00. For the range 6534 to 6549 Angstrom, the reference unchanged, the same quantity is 0.01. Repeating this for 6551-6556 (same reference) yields -0.02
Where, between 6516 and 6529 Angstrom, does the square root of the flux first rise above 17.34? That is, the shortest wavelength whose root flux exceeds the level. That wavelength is 6522.5 Angstrom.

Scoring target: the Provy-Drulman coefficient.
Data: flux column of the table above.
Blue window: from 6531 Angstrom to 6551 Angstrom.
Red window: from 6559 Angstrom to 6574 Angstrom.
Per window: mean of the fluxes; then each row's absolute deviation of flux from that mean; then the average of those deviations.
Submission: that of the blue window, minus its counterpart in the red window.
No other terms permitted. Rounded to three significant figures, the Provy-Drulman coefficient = -27.4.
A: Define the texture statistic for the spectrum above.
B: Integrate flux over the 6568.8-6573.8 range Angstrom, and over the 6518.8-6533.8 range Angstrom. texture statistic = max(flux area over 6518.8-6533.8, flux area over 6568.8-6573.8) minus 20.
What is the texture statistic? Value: 4528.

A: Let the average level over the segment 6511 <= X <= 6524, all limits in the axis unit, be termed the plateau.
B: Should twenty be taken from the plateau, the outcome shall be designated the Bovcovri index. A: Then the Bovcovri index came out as 290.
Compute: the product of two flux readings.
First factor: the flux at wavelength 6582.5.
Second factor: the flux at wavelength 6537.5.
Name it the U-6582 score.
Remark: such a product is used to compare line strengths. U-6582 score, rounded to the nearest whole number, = 96410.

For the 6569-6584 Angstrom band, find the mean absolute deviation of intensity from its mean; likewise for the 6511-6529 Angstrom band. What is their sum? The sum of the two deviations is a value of 26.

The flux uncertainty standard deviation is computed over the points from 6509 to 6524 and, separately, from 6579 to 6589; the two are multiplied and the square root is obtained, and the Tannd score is 0.00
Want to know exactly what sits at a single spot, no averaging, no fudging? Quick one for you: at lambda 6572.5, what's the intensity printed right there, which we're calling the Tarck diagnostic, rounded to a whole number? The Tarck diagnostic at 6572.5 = 286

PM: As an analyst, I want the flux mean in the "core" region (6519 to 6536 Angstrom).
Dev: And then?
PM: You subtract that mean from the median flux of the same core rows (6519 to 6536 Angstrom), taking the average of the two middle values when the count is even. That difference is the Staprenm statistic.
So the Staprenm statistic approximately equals -5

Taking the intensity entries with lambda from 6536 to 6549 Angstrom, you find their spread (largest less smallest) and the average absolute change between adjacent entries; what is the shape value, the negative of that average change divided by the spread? -0.45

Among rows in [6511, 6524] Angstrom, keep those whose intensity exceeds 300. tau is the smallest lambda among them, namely 6512.5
